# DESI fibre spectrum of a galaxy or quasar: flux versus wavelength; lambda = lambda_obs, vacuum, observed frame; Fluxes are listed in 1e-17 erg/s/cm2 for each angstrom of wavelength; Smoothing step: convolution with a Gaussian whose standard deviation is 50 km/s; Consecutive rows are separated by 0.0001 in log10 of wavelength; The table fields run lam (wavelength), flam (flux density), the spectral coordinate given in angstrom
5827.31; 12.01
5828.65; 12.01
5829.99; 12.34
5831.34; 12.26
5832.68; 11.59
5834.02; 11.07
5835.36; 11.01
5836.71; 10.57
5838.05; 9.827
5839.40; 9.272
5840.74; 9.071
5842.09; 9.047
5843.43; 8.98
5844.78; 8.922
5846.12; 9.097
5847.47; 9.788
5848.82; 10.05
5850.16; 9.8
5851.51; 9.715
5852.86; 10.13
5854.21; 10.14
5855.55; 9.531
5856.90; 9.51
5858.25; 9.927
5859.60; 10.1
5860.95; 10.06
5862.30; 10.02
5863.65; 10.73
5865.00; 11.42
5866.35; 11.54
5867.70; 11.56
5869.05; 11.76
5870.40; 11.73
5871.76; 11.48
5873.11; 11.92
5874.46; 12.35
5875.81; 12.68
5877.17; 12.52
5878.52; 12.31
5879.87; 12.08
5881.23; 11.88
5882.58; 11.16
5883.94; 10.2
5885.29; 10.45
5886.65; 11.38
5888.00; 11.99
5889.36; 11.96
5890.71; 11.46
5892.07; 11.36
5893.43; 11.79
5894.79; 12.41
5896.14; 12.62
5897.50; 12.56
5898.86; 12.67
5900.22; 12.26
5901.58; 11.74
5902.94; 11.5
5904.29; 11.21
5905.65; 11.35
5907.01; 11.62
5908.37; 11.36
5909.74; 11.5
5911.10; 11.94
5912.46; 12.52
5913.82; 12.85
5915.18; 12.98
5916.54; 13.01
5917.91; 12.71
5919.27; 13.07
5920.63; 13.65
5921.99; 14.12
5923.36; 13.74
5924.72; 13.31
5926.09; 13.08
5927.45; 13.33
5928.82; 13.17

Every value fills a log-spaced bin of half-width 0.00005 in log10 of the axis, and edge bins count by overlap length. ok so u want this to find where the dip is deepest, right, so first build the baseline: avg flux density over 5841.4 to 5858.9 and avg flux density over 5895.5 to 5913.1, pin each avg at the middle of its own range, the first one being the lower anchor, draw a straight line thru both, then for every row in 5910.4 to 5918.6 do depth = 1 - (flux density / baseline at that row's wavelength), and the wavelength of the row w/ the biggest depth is 5911.10 angstrom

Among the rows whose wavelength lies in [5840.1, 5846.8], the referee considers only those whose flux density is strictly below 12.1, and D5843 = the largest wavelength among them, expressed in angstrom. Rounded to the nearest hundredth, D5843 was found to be 5846.12 angstrom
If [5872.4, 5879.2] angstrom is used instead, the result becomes 5873.11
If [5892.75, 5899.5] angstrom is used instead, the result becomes 5893.43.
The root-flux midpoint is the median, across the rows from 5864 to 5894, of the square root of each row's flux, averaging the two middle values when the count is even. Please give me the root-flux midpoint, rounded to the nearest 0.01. 3.43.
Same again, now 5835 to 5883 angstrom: 3.18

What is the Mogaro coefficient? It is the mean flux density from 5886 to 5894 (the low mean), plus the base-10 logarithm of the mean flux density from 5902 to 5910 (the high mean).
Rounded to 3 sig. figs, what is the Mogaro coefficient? 12.7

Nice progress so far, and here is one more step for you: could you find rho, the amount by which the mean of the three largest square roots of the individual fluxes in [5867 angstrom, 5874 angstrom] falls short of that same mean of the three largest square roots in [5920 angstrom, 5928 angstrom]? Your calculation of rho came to 0.3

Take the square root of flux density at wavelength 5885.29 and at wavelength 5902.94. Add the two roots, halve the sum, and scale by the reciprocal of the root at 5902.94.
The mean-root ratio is 0.98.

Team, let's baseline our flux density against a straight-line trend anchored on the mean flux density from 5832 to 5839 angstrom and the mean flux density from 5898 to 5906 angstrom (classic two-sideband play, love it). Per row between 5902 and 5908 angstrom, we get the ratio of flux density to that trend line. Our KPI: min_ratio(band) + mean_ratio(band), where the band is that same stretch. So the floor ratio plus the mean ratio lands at 1.91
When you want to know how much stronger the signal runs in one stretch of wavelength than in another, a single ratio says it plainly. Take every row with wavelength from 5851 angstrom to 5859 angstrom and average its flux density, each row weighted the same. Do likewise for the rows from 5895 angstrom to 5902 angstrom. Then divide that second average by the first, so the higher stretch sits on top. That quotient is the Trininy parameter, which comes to 1.26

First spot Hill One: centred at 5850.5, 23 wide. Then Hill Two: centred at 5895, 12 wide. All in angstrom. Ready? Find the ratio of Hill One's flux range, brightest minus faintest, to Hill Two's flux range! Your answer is 0.93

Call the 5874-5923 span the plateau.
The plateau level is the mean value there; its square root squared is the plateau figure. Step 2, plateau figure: 12.1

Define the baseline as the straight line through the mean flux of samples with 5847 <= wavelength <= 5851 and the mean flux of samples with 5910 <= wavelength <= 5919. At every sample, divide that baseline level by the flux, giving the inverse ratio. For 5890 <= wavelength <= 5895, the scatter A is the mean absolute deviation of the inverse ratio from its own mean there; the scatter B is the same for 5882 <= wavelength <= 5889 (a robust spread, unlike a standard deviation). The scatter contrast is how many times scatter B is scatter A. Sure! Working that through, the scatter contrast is 2.2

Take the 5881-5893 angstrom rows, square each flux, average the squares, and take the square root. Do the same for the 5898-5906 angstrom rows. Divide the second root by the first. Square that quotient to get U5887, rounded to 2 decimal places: 1.08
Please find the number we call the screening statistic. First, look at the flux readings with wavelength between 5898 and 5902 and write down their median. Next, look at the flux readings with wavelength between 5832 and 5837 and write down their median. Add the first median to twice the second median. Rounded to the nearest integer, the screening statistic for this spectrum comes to 34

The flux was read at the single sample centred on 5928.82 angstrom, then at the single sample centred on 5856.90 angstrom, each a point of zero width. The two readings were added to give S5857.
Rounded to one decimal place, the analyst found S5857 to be 22.7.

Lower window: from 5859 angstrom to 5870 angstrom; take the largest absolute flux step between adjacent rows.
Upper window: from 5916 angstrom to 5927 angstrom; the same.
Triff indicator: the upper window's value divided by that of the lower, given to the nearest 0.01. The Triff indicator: 0.82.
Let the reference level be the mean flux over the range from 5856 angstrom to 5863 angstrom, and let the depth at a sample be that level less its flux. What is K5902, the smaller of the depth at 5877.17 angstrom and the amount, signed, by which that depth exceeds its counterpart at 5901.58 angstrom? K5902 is -2.6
